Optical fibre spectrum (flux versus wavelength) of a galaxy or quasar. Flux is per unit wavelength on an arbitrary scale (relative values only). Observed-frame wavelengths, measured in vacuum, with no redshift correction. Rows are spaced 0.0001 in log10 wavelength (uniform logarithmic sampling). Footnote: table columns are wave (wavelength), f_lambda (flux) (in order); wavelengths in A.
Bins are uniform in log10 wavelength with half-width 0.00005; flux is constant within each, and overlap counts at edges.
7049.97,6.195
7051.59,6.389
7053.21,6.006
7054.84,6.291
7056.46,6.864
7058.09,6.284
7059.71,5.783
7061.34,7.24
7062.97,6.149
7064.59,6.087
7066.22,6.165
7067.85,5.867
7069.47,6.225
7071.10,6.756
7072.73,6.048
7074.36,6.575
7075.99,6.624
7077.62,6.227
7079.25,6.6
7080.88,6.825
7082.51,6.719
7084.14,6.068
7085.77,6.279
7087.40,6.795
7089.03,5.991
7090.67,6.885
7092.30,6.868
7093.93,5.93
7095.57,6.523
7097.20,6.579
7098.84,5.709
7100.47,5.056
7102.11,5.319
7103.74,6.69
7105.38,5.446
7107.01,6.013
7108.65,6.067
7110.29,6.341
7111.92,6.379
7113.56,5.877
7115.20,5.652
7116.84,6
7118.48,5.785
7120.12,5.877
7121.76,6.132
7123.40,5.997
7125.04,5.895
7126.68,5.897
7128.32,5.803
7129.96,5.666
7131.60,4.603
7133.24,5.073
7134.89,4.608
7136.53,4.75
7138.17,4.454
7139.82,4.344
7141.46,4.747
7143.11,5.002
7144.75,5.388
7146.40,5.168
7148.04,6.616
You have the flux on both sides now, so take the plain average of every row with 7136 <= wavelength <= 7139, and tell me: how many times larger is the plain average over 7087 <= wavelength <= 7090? 1.39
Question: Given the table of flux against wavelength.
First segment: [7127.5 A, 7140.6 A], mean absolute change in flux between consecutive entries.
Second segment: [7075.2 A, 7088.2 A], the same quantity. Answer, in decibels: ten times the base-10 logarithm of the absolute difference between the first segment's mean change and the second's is -15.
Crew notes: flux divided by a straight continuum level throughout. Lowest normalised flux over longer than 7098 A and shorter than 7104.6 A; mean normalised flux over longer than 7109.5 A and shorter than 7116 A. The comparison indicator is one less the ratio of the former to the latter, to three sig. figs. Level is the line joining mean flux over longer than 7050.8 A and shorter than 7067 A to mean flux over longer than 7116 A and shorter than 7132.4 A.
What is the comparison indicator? 0.181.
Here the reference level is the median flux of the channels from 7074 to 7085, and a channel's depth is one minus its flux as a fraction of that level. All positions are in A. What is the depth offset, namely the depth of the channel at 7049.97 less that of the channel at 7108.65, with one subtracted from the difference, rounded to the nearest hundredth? -1.02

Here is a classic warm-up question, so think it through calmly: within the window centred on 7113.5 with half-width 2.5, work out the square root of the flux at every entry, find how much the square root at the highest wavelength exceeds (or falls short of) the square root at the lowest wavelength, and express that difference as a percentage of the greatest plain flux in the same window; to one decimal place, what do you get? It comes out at -2.3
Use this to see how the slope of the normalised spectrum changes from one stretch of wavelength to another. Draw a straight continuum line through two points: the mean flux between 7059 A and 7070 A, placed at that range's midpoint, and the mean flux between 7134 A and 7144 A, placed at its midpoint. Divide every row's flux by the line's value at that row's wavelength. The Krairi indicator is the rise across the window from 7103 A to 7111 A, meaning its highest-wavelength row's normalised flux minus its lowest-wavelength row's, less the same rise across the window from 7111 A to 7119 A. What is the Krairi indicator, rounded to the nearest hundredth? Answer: 0.05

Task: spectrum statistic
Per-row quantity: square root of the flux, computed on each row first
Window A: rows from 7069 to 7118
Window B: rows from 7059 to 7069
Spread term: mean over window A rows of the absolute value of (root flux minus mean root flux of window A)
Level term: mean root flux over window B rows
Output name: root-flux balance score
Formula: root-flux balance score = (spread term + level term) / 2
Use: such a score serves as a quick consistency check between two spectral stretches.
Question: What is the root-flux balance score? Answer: 1.29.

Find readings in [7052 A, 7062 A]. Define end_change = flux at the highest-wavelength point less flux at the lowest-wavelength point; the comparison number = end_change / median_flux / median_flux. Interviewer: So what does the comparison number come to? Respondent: 0.031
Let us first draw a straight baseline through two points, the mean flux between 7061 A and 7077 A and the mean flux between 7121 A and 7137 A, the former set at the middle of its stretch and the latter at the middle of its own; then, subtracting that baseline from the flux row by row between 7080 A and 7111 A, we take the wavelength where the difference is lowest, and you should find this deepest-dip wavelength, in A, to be 7100.47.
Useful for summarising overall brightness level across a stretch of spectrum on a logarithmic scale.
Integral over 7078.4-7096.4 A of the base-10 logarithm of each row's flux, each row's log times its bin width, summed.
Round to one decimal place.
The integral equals 14.6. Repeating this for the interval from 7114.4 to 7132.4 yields 13.7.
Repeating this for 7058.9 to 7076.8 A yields 14.3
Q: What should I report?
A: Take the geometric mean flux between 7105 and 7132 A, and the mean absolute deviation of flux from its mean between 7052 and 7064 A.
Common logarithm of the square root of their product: 0.18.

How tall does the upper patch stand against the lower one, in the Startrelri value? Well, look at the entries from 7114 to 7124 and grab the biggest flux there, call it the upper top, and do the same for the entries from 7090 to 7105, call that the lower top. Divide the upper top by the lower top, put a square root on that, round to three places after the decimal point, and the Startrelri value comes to 0.944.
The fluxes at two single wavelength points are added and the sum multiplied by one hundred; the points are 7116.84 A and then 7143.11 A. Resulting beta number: 1100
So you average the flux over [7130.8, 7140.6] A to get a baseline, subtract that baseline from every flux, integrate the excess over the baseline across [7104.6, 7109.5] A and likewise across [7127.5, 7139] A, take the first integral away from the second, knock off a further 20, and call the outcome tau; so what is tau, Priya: -21.8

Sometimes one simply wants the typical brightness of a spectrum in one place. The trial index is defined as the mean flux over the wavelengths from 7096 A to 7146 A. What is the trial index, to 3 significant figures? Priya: 5.57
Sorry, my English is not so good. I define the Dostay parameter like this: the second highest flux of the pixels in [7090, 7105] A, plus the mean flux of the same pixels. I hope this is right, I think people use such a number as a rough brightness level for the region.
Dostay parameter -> 13.0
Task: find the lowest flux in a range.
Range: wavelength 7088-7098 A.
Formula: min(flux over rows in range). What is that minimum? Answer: 5.93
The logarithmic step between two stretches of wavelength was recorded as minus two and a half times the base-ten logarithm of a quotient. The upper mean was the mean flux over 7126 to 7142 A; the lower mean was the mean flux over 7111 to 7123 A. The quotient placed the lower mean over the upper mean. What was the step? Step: -0.19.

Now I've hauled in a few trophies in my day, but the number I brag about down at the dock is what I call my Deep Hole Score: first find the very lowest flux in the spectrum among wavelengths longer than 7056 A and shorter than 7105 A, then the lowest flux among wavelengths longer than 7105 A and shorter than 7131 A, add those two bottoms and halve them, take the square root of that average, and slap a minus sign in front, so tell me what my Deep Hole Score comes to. -2.29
